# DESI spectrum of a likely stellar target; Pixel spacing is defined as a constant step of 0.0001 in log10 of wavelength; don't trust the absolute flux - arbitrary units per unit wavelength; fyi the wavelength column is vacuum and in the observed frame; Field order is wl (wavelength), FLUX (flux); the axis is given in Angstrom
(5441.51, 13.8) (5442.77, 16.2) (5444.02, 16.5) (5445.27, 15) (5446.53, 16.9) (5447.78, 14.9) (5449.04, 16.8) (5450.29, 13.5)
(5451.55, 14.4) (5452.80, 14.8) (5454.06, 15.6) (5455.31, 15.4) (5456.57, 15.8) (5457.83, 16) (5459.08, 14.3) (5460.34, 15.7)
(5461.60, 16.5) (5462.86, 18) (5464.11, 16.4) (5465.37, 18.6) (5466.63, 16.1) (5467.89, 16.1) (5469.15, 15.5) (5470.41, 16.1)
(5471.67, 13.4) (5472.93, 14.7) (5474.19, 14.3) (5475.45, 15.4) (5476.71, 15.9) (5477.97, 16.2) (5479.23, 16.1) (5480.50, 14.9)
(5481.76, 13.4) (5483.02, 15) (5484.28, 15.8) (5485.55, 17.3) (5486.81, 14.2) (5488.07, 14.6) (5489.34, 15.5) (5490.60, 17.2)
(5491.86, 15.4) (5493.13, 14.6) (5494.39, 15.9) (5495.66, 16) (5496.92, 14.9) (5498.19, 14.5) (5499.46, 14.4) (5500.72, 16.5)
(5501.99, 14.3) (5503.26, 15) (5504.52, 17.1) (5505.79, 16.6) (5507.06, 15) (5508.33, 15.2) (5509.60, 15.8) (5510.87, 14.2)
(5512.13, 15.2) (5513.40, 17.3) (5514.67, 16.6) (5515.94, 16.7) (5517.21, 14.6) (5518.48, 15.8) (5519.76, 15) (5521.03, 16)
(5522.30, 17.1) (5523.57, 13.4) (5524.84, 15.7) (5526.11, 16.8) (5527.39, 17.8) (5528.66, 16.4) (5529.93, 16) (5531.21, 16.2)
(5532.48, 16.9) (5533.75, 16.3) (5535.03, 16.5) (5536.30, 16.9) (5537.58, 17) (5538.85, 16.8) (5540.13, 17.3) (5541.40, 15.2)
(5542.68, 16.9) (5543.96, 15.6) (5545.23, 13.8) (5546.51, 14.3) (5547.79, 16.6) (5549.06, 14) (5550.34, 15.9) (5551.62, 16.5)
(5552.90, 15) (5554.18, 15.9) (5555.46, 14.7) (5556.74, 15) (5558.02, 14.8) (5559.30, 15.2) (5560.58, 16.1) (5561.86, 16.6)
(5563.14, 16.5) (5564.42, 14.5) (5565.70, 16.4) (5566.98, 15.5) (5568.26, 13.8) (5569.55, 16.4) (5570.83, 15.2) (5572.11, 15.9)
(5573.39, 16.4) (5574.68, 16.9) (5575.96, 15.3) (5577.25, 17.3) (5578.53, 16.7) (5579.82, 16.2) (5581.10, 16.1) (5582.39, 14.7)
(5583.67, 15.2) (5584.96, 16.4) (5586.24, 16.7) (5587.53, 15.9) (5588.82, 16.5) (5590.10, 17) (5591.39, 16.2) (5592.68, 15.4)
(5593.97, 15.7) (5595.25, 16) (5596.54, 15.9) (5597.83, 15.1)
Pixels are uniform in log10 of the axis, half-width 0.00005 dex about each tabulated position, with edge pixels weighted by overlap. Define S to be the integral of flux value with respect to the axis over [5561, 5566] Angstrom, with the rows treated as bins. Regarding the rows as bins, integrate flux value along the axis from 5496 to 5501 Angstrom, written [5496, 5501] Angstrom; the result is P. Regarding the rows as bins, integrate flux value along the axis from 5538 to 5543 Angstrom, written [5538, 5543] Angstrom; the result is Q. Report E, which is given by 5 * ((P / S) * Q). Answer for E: 389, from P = 75.2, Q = 82.8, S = 80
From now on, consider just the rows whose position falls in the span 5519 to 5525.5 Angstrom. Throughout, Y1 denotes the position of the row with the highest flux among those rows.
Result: 5522.30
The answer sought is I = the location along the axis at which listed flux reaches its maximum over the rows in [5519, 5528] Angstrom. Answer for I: 5527.39 Angstrom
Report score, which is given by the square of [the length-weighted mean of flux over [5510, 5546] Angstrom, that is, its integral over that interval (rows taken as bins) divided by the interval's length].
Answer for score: 258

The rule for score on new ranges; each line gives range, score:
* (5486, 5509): 237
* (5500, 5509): 245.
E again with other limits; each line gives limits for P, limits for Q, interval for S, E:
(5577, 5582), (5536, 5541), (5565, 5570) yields 449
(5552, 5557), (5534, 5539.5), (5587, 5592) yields 427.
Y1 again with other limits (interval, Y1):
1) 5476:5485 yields 5477.97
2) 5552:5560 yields 5554.18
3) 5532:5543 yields 5540.13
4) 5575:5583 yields 5577.25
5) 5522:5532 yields 5527.39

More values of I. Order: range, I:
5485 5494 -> 5485.55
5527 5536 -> 5527.39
